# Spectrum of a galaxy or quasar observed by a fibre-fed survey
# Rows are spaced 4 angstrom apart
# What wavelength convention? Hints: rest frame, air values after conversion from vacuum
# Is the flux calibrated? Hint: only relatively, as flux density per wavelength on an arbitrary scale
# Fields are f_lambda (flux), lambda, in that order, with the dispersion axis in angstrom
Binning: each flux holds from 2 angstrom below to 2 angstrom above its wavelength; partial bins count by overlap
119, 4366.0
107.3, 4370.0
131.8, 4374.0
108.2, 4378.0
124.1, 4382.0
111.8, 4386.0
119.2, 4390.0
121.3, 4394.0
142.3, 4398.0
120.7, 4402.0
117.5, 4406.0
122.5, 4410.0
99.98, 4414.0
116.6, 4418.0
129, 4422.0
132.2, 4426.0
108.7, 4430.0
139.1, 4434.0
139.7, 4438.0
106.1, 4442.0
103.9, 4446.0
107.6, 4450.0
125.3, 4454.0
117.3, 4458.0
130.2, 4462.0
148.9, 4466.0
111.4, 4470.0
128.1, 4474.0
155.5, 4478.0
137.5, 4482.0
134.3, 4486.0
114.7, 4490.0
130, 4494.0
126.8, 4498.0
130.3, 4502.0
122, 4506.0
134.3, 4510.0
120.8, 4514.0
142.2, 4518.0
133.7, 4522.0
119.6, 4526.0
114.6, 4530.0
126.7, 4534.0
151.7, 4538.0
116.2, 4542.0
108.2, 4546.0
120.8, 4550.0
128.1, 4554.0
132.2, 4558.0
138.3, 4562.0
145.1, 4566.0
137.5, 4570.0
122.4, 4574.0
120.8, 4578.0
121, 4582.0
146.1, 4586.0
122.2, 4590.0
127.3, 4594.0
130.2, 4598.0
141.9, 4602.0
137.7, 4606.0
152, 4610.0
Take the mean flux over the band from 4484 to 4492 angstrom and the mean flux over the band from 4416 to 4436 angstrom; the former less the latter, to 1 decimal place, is -0.6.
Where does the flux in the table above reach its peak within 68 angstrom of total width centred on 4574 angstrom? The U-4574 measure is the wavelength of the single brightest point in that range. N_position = 4586.0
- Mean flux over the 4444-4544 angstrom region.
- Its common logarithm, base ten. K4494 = 2.105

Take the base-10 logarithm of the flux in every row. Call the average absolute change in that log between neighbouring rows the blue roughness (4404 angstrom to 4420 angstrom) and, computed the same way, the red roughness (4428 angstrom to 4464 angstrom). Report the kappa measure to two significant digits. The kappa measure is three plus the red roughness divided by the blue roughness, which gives 3.9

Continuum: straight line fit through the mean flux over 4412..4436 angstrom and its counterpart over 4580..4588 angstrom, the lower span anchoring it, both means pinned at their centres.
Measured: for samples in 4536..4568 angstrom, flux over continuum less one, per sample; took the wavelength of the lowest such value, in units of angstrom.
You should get 4546.0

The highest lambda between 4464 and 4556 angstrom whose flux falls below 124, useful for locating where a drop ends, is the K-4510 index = 4550.0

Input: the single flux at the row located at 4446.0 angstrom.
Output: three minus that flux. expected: -101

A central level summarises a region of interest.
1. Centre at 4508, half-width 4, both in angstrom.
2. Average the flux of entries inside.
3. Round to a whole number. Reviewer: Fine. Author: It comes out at 128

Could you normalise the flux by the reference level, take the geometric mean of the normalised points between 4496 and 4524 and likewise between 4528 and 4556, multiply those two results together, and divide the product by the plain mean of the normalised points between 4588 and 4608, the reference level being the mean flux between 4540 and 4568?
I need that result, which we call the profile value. 0.95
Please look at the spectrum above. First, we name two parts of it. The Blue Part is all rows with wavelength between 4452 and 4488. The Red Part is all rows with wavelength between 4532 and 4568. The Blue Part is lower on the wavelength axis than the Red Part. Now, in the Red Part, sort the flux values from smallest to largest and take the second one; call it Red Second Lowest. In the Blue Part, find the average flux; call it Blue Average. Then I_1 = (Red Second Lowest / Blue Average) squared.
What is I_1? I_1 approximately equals 0.77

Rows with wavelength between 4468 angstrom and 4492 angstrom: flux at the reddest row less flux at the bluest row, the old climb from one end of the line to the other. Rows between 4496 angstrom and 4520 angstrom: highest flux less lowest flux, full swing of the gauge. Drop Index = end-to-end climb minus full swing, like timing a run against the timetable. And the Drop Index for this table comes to -18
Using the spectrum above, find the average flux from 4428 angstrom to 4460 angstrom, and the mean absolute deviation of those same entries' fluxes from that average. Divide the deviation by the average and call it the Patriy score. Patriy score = 0.10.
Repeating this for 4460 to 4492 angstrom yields 0.09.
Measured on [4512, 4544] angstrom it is 0.08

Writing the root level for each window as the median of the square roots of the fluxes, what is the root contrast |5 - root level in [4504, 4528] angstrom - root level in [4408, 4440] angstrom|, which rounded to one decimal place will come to 17.5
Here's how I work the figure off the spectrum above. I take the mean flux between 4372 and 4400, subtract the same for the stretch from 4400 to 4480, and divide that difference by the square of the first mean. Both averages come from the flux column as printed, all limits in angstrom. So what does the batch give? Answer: 0.0000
